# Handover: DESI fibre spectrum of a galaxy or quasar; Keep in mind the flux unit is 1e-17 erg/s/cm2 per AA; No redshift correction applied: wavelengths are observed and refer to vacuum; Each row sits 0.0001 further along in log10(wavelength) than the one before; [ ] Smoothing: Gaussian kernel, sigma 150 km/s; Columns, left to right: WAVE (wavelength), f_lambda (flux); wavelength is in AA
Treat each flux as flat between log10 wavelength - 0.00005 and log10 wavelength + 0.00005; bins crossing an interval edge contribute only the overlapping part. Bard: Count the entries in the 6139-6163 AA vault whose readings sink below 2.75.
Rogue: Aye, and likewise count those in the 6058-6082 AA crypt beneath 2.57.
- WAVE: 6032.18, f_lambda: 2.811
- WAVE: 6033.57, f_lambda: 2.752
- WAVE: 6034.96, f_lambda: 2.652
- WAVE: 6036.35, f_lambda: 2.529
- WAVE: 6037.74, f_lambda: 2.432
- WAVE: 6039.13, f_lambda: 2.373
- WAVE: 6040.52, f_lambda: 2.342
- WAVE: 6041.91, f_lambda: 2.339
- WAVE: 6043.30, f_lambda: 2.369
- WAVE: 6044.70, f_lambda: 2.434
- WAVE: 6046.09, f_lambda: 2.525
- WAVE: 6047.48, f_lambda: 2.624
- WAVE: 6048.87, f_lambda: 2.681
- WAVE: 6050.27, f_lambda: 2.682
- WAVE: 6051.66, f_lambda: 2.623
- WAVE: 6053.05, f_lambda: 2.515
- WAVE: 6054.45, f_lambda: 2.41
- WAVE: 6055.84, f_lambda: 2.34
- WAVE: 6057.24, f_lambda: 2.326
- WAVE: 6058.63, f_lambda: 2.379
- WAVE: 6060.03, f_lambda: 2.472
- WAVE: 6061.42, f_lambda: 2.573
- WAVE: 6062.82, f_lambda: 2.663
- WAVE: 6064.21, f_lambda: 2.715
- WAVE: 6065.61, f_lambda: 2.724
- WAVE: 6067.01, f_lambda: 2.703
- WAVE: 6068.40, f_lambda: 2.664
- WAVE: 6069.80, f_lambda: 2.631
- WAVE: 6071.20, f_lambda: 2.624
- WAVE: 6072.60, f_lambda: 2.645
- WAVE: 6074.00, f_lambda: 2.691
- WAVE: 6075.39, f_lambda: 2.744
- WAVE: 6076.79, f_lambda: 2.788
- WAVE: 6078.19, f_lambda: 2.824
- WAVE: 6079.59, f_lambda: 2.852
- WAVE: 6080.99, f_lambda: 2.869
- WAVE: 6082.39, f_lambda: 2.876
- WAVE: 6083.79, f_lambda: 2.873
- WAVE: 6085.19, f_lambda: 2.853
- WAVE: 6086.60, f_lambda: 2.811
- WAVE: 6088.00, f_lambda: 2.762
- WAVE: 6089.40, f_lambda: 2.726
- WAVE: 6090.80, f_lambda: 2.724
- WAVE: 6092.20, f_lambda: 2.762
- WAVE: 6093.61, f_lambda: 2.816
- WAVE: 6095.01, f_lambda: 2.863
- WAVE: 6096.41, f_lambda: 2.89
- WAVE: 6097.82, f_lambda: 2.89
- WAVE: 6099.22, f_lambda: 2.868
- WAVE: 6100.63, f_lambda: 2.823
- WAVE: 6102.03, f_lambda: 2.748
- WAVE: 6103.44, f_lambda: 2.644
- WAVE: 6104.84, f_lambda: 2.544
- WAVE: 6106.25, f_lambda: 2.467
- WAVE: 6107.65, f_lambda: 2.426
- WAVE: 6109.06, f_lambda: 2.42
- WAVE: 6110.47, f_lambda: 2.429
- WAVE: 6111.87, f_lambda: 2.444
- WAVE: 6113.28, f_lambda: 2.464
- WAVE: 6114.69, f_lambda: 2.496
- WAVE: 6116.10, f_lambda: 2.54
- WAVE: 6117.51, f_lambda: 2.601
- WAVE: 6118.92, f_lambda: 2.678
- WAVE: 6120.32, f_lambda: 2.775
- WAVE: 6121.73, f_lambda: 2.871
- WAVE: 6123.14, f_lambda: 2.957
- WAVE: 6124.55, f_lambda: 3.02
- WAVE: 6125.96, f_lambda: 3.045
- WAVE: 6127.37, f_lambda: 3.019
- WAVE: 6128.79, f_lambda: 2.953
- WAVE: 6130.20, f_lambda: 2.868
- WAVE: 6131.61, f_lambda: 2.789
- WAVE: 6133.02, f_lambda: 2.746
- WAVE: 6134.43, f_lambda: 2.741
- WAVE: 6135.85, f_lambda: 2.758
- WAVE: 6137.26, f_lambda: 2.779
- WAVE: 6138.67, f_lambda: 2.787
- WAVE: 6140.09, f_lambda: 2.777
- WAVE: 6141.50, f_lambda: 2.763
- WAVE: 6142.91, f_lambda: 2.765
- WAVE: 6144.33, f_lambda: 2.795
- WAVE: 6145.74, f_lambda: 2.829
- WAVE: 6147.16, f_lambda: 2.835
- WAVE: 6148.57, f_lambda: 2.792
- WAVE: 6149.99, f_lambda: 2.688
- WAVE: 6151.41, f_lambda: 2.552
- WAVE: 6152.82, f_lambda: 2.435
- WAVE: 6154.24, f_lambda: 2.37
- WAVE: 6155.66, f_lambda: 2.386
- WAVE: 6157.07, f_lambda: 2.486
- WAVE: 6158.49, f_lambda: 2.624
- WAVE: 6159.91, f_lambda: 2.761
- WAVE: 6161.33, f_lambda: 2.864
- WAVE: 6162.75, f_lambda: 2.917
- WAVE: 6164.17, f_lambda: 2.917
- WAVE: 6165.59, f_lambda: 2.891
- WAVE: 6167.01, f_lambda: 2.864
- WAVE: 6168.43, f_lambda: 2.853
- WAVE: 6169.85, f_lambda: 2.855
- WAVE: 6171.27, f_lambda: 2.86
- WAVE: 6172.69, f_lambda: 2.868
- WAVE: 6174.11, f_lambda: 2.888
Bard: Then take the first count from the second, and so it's -5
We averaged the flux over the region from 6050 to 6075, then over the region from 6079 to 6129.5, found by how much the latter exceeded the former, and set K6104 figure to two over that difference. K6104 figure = 12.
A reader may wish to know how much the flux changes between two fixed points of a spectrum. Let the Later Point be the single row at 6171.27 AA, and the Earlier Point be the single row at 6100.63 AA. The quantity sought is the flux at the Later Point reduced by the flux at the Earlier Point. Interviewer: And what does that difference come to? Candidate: 0.0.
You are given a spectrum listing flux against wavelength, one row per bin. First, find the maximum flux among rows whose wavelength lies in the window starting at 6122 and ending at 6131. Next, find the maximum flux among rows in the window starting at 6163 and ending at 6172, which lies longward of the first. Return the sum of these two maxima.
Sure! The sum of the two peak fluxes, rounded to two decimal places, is 5.96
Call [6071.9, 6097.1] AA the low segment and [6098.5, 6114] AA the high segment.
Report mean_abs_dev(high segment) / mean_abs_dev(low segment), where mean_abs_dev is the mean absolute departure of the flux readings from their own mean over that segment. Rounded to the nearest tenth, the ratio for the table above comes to 2.4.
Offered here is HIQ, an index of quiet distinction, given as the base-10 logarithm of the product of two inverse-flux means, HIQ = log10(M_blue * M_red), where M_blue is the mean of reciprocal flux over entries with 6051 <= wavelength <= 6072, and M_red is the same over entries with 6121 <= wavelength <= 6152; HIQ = -0.857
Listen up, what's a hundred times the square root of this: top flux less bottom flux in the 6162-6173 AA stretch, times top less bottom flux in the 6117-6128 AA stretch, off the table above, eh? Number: 17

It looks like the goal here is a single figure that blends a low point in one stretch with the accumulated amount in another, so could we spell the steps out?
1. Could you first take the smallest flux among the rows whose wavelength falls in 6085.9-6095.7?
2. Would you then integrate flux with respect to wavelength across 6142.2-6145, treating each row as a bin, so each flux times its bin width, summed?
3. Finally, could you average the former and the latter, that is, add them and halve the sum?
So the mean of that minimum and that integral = 5.3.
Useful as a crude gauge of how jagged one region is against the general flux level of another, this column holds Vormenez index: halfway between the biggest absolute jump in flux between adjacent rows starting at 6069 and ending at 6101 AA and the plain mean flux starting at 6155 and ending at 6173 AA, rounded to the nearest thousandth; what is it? 1.417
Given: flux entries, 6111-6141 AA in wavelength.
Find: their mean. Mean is 2.77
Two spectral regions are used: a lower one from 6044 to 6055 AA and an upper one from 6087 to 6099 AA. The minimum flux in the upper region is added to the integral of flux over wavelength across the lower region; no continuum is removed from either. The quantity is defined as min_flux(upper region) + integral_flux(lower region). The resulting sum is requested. 31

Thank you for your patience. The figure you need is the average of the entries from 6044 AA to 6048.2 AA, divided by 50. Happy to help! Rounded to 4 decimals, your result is 0.0506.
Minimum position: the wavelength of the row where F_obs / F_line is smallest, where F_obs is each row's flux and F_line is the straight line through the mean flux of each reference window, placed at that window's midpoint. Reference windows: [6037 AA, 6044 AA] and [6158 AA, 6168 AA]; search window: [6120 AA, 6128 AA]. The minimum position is 6120.32 AA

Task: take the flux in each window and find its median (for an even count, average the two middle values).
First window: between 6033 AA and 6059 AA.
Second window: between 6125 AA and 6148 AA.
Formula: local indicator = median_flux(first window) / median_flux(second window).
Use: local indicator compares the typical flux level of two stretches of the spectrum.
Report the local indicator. 0.87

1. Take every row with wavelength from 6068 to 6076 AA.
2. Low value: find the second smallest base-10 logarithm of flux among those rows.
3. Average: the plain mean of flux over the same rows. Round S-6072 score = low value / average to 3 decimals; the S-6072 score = 0.158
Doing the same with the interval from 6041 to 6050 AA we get 0.150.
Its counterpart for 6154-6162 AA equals 0.146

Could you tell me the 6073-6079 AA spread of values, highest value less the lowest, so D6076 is 0.13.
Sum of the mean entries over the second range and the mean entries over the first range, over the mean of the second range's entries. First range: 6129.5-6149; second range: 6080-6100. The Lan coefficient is 1.99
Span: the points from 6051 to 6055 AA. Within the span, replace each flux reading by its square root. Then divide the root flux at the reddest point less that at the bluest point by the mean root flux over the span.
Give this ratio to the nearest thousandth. -0.042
